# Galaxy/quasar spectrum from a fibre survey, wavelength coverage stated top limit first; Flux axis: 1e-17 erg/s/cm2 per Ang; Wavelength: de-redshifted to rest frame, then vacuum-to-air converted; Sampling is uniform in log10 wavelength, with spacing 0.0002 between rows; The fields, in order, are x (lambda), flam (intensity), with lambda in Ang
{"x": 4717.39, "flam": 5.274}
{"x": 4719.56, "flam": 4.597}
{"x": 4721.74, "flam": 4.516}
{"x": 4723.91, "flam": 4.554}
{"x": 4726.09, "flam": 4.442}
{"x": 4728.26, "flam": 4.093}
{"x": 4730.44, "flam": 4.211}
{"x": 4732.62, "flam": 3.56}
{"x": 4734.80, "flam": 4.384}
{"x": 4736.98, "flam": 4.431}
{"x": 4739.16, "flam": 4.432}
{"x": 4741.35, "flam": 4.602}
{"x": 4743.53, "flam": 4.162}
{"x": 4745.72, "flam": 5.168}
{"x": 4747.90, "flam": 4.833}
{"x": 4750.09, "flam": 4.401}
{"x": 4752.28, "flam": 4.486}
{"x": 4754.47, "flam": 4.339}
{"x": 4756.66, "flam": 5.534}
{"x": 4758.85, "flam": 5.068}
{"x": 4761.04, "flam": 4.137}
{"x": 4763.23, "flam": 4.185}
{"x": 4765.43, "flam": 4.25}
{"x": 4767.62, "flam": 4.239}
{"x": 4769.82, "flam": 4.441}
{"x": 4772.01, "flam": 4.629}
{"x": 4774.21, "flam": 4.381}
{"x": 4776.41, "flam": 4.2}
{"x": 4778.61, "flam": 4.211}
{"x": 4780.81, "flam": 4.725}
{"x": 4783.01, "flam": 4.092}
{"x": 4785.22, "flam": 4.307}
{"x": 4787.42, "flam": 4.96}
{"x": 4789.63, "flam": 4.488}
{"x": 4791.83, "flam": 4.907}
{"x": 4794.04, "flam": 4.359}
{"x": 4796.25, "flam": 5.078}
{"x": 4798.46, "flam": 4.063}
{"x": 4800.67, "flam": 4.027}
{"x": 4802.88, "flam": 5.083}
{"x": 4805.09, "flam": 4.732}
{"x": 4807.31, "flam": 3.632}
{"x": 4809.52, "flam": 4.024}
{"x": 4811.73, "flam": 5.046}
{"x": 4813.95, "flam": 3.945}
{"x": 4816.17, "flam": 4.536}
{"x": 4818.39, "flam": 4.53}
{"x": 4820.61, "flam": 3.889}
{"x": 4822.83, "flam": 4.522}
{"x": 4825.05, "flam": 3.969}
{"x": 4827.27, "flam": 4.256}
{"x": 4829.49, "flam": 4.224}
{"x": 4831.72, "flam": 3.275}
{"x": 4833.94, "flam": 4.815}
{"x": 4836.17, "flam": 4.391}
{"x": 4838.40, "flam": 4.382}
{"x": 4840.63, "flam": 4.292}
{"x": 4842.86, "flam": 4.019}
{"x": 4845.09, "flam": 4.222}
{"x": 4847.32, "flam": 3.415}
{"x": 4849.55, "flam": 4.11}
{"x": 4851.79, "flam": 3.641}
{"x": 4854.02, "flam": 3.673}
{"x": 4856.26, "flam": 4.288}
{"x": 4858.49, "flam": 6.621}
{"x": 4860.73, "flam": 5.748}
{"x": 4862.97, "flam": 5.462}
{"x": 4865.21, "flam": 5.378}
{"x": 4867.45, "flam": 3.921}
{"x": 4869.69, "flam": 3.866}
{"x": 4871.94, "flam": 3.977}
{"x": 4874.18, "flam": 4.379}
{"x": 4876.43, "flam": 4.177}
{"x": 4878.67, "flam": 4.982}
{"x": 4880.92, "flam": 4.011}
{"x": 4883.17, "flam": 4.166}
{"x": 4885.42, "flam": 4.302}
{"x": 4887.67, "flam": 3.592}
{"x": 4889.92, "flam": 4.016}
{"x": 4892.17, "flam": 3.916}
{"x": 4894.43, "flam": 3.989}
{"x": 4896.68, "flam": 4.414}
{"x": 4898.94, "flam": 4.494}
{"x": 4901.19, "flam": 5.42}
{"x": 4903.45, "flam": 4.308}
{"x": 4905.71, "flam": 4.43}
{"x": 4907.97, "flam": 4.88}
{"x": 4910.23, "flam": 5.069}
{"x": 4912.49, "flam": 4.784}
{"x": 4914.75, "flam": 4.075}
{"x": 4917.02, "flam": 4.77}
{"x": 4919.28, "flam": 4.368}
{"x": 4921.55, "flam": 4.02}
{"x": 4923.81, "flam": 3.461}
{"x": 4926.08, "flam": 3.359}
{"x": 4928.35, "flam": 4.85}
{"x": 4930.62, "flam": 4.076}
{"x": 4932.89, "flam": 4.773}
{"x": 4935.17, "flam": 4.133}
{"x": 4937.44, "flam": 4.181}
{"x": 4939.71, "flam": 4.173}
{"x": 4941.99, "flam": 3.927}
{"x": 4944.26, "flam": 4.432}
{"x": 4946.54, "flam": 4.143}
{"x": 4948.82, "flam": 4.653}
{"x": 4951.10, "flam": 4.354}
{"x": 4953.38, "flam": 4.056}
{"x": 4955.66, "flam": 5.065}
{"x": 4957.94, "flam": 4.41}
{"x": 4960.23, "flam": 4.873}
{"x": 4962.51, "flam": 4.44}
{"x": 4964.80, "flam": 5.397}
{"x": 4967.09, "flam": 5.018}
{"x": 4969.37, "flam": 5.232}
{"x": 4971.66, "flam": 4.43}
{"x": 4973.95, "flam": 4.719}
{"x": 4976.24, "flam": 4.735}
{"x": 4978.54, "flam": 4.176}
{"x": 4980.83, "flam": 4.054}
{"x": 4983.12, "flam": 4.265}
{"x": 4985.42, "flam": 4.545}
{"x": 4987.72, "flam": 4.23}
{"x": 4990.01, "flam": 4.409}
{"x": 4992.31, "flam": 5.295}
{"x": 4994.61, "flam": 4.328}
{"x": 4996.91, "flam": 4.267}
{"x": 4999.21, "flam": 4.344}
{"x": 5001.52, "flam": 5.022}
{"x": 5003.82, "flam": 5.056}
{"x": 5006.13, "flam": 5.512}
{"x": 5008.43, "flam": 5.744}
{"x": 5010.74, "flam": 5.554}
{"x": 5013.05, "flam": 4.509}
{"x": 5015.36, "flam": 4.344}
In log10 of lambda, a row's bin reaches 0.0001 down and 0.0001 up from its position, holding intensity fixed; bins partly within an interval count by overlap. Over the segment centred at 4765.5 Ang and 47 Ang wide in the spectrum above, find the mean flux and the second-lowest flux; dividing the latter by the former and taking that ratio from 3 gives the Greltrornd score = 2.08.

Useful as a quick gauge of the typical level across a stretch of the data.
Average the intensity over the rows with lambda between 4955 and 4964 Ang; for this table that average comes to 4.70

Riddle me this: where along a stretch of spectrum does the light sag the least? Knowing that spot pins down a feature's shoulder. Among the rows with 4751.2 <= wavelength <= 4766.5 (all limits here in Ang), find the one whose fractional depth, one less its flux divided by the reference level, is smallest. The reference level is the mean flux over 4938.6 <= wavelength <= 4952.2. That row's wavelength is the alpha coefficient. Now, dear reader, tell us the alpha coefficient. 4756.66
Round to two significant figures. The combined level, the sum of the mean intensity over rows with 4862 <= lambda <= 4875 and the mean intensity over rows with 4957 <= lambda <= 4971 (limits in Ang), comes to 9.4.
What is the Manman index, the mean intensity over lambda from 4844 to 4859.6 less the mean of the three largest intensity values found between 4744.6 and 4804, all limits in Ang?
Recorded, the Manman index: -1.0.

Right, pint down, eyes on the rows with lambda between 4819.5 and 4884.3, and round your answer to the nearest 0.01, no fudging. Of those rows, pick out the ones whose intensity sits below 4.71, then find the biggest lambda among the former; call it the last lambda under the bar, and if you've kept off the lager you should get 4883.17 Ang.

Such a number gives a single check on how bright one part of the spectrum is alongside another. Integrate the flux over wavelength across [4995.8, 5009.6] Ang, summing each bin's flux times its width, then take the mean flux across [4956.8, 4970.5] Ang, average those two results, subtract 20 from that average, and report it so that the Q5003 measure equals 17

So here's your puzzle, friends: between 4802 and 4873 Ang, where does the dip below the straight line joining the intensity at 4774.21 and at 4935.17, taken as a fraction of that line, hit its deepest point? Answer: 4831.72 Ang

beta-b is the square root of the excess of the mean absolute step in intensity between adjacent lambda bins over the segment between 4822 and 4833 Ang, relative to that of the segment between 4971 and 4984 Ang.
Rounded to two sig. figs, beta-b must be 0.46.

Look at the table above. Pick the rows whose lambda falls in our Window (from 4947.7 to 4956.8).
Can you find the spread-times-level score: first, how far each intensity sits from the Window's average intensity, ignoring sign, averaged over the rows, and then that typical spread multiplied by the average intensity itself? 1.5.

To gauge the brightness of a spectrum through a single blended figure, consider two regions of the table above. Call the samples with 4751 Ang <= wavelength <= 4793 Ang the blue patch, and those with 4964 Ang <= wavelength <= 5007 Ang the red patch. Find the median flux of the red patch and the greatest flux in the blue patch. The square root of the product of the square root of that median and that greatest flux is 3.43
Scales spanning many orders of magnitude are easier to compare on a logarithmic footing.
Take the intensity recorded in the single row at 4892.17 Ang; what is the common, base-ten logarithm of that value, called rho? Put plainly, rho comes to 0.59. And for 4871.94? 0.60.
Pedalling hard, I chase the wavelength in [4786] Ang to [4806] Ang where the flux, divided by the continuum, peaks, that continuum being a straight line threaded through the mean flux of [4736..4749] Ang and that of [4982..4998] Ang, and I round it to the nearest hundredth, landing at 4802.88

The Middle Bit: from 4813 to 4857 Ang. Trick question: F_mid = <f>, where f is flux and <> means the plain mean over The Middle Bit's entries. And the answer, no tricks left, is 4.12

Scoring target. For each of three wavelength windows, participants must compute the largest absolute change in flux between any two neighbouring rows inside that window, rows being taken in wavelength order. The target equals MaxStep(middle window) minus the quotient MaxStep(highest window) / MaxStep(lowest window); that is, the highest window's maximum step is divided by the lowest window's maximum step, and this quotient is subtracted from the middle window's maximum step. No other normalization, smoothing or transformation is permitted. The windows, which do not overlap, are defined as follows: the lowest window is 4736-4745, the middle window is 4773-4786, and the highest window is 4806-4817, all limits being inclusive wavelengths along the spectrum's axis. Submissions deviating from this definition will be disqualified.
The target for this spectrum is -1.9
